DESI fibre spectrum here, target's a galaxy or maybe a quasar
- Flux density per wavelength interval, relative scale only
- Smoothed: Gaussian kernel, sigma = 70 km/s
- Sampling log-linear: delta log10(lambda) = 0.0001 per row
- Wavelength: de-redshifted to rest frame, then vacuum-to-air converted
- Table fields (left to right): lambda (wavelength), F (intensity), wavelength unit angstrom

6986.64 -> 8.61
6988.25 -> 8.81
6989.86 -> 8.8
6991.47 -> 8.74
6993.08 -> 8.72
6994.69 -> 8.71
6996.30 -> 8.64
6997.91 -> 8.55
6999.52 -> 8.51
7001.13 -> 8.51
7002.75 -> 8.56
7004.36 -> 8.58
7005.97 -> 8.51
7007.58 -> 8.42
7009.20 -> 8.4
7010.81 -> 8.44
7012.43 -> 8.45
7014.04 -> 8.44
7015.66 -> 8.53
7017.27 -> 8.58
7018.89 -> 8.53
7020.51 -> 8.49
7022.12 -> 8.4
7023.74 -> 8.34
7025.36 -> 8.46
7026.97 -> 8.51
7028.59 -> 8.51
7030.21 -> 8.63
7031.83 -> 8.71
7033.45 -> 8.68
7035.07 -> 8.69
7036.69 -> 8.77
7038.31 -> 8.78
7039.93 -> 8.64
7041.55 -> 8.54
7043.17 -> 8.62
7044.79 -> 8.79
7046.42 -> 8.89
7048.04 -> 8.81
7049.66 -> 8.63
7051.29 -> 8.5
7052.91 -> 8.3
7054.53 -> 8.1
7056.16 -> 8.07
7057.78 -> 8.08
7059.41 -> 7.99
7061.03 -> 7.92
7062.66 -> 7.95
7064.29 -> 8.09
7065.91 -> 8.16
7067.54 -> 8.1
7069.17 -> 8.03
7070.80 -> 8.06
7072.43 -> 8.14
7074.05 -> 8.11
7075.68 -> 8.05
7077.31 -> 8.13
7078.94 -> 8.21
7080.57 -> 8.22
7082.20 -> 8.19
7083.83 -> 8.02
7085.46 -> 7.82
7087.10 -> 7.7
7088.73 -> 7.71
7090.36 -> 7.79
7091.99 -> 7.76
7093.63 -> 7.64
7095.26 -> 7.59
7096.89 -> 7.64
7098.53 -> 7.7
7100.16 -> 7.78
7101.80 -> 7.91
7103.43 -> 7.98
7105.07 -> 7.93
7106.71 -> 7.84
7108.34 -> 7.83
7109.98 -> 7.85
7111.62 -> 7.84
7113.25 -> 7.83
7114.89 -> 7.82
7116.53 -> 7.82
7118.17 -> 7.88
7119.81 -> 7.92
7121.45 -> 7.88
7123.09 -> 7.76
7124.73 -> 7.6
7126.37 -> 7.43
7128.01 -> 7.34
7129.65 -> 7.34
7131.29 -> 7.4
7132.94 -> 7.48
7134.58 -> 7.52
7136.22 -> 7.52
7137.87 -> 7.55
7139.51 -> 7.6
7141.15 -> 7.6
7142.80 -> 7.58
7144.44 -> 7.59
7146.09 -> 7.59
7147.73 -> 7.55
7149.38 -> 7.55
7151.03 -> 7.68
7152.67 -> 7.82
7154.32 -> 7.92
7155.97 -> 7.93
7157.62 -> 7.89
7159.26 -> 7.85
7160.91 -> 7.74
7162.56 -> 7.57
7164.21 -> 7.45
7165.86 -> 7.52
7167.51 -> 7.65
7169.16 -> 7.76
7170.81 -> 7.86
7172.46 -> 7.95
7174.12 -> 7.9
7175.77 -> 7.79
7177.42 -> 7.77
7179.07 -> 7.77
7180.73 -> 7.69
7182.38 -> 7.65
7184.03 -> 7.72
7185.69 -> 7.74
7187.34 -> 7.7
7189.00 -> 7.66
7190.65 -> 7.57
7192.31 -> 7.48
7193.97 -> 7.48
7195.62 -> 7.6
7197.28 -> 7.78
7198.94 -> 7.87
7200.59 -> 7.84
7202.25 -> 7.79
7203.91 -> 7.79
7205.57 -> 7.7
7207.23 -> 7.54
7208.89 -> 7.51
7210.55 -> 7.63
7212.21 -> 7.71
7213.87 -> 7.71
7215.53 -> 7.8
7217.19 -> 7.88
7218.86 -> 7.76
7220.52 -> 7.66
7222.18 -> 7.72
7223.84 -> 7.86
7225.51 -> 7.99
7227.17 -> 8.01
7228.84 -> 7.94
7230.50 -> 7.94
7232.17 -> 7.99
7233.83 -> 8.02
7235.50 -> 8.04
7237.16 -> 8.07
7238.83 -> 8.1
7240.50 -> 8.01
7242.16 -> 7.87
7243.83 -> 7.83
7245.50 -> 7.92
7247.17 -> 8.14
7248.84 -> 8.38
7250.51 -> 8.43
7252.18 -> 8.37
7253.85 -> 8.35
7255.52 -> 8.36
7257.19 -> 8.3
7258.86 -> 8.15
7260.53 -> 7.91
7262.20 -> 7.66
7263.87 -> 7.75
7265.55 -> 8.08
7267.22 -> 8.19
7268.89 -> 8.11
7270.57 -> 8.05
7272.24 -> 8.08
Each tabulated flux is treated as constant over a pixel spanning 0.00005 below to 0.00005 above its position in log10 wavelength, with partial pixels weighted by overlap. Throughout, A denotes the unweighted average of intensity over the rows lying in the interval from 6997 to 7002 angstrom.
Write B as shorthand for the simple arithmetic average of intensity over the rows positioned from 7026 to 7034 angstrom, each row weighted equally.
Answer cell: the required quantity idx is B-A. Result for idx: 0.1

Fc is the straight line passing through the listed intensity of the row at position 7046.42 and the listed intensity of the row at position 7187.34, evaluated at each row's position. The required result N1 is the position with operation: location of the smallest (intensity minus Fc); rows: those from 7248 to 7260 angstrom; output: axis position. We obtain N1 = 7258.86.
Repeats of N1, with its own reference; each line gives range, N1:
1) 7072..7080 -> 7075.68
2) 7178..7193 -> 7192.31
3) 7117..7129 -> 7128.01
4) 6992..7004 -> 6999.52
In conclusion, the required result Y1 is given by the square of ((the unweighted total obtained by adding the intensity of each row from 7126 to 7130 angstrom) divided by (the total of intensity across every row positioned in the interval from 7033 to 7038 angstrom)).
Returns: 0.72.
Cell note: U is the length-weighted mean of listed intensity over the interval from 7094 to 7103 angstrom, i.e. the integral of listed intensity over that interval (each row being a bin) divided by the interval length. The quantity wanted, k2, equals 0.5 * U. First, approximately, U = 7.7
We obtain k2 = 3.9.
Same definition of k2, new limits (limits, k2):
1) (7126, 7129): 3.7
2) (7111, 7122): 3.9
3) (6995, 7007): 4.3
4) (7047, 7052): 4.3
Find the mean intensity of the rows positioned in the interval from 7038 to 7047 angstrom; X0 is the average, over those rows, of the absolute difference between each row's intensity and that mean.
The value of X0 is 0.11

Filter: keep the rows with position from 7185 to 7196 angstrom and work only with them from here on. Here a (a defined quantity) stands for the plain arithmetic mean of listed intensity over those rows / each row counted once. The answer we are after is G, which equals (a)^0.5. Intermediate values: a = 7.6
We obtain 2.76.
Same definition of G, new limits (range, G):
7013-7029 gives 2.91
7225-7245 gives 2.83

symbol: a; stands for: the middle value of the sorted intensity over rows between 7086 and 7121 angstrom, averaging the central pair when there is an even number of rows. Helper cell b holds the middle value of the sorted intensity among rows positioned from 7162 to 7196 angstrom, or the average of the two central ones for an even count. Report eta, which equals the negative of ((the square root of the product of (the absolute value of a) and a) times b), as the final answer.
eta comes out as -60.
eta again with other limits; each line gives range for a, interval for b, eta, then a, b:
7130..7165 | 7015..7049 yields -65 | 7.59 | 8.62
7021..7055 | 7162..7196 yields -66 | 8.63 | 7.69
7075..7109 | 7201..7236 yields -61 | 7.83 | 7.79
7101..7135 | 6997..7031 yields -67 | 7.83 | 8.51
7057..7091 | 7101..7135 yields -63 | 8.06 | 7.83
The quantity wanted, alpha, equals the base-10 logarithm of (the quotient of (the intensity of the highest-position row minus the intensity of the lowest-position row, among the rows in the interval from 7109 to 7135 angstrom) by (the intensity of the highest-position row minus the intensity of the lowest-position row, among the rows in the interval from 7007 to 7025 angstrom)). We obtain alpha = 0.6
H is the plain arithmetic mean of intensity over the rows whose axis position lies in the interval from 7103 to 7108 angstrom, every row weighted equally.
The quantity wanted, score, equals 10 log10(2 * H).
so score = 12.00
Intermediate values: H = 7.92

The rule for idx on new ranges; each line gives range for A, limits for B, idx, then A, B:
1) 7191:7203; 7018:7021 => 0.8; 7.69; 8.5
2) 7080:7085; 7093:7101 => -0.5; 8.14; 7.7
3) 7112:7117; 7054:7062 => 0.2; 7.82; 8.0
